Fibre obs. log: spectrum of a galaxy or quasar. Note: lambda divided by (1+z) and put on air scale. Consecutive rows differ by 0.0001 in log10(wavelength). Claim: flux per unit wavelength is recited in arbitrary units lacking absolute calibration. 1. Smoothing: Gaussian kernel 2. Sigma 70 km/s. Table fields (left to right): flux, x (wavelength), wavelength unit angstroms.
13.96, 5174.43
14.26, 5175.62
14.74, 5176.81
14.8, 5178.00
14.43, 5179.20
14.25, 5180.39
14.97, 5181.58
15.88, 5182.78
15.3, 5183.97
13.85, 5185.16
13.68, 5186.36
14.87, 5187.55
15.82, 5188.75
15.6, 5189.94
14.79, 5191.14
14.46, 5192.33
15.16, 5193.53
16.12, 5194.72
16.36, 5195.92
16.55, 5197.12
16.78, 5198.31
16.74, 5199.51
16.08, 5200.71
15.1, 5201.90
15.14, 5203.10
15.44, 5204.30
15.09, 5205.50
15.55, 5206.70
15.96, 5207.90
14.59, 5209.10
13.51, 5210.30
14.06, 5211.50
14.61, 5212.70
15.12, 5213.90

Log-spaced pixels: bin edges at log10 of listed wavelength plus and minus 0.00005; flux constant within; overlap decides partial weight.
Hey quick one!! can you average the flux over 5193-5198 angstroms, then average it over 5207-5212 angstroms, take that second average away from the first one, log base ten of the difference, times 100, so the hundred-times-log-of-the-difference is 18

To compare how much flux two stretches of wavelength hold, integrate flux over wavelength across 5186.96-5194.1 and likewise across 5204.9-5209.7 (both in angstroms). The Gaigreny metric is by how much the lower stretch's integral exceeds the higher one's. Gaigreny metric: 35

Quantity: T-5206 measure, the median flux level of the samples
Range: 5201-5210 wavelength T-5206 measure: 15.1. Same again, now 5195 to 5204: 16.4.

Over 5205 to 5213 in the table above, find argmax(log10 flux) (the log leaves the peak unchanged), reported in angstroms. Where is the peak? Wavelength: 5207.90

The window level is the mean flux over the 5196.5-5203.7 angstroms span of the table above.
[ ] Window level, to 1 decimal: 16.1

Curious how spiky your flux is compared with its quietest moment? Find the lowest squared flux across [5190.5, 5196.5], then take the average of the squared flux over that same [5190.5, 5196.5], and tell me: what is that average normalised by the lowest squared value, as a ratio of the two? 1.13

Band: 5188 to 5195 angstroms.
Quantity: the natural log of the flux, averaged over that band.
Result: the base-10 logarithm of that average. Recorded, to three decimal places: 0.436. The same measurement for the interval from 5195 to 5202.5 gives 0.445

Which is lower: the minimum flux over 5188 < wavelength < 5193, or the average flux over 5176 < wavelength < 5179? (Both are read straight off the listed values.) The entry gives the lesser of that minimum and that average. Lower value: 14.46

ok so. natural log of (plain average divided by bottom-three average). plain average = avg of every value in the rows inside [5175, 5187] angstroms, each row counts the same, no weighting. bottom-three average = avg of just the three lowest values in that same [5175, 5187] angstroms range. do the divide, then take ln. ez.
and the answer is 0.048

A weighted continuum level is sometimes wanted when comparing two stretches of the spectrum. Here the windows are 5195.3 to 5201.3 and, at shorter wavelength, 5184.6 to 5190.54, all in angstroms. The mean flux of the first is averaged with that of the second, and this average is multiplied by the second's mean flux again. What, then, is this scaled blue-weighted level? 231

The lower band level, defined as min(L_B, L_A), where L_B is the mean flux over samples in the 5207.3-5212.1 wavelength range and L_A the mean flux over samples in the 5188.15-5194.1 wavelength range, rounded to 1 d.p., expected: 14.5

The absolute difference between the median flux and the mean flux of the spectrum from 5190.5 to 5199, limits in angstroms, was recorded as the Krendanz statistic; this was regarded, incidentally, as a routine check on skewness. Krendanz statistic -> 0.37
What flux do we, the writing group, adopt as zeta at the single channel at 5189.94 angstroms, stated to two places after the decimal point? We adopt 15.60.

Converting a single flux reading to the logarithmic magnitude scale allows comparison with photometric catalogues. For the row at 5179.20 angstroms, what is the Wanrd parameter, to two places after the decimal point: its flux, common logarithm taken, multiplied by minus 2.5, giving -2.90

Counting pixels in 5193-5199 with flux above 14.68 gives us 5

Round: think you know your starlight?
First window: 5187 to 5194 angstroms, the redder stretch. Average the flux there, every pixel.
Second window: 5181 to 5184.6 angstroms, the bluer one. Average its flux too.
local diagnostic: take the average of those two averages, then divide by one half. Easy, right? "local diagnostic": 30.5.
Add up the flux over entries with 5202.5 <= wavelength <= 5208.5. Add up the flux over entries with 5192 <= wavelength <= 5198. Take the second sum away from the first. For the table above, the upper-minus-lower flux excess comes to -1.5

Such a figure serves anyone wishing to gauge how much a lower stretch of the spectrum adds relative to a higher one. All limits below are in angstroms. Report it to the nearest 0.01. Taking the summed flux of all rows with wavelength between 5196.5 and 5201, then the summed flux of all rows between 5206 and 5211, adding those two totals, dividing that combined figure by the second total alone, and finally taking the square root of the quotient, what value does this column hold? 1.45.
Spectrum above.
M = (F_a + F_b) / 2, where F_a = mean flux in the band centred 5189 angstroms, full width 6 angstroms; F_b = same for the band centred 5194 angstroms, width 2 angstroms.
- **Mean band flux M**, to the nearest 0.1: 15.3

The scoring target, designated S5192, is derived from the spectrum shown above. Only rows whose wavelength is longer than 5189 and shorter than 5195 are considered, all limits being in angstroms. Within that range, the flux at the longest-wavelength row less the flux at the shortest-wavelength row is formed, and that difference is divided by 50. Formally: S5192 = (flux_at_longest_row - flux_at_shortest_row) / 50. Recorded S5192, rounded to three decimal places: 0.010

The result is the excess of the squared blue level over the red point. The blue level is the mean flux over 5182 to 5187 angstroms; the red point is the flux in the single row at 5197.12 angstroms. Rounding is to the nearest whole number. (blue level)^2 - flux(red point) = 199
